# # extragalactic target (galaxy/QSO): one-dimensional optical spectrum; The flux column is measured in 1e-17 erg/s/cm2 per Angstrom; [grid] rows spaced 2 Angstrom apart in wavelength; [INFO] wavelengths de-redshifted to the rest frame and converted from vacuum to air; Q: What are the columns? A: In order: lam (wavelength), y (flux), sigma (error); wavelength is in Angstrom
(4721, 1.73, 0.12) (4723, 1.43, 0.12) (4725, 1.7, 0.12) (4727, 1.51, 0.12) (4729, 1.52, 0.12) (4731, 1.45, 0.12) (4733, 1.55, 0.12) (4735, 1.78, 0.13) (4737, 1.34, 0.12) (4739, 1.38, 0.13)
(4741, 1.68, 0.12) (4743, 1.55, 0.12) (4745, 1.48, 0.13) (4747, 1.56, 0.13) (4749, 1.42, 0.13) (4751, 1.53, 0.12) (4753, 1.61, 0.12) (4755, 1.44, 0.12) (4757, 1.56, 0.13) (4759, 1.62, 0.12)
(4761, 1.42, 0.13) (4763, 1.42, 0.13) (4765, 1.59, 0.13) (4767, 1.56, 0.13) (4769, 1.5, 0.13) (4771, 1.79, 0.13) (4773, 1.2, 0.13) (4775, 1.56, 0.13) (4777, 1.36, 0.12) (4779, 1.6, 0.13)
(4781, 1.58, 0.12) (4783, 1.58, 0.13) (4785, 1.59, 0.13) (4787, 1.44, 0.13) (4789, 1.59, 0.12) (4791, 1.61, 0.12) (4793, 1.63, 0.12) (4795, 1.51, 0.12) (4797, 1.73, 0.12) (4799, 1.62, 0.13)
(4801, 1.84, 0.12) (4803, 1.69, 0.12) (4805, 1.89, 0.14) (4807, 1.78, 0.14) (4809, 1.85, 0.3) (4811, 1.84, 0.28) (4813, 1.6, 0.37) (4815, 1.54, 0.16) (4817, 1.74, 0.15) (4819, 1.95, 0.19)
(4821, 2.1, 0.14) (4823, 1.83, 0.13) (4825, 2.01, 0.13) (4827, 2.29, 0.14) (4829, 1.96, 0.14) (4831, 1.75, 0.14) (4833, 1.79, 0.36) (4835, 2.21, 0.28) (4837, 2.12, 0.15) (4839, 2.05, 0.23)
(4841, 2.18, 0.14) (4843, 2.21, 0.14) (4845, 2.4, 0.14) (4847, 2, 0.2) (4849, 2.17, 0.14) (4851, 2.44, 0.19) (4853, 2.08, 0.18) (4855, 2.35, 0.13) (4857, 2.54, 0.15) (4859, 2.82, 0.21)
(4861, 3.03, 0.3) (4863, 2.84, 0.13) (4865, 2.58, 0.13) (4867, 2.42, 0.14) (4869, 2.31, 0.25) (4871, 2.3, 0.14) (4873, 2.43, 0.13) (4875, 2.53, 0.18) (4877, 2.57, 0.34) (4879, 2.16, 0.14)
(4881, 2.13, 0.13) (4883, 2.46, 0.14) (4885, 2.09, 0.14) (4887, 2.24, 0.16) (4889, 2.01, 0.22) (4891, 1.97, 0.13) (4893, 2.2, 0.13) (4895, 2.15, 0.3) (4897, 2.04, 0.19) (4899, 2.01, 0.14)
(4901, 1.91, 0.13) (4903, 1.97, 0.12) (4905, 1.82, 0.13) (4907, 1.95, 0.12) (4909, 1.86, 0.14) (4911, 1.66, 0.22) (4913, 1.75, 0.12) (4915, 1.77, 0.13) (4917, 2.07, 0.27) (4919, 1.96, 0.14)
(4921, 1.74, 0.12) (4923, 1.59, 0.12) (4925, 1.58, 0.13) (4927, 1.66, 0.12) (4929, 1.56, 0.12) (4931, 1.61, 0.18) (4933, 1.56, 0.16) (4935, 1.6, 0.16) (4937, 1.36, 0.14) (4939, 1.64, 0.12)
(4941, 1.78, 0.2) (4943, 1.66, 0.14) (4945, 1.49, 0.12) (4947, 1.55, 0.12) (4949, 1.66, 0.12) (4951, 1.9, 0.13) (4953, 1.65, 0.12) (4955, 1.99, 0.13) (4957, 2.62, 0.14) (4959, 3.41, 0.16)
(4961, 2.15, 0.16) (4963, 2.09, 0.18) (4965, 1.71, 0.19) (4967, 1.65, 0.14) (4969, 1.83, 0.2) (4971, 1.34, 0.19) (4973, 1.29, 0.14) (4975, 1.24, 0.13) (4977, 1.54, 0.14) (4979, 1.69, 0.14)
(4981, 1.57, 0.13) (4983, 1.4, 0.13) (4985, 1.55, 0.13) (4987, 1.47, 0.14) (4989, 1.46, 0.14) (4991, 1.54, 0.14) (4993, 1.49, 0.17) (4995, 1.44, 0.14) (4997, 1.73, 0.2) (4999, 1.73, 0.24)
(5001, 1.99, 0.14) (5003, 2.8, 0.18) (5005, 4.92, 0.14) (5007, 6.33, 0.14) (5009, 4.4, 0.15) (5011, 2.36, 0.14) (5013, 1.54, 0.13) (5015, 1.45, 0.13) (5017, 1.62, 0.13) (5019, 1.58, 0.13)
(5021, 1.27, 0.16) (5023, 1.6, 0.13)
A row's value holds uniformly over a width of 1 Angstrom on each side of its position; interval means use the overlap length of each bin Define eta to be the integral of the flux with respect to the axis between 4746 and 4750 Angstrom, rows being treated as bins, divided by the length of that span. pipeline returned 1.49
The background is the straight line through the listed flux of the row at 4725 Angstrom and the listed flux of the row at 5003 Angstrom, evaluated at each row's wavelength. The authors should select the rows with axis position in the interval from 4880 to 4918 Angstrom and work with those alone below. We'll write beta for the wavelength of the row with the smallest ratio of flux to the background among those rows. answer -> 4911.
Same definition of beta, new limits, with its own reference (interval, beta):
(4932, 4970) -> 4937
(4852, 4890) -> 4889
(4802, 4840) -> 4815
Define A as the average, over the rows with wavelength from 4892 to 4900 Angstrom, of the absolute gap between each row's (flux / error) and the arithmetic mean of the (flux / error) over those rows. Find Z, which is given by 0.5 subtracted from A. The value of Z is 2.8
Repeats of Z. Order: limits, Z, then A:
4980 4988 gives 0.2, 0.7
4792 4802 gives 0.5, 1.0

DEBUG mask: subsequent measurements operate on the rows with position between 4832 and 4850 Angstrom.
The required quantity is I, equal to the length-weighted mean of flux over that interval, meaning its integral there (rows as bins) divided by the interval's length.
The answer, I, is 2.13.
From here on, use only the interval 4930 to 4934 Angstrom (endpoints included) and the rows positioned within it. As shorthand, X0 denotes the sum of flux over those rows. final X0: 3.2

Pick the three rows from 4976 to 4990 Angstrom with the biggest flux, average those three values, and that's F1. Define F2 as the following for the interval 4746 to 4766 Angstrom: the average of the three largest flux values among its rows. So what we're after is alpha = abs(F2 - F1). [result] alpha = 0.0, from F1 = 1.60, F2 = 1.61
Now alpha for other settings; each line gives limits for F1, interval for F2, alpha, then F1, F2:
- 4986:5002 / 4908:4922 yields 0.1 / 1.82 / 1.96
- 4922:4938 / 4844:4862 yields 1.2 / 1.62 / 2.80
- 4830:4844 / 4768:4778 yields 0.6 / 2.20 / 1.62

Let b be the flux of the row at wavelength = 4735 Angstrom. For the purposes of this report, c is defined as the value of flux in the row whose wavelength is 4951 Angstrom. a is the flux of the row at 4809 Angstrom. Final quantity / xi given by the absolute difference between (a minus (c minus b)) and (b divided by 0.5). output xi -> 1.83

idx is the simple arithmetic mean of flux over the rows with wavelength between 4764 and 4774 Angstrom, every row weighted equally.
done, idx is 1.53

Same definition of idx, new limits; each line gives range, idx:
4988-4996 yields 1.48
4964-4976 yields 1.51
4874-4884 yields 2.37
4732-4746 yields 1.54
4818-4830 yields 2.02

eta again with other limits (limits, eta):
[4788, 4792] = 1.60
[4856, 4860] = 2.68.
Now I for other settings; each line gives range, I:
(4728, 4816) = 1.58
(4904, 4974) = 1.79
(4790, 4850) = 1.90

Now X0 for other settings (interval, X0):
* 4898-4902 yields 3.9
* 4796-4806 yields 8.8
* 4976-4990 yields 10.7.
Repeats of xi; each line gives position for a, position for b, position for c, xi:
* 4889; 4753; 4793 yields 1.23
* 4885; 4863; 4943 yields 2.41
